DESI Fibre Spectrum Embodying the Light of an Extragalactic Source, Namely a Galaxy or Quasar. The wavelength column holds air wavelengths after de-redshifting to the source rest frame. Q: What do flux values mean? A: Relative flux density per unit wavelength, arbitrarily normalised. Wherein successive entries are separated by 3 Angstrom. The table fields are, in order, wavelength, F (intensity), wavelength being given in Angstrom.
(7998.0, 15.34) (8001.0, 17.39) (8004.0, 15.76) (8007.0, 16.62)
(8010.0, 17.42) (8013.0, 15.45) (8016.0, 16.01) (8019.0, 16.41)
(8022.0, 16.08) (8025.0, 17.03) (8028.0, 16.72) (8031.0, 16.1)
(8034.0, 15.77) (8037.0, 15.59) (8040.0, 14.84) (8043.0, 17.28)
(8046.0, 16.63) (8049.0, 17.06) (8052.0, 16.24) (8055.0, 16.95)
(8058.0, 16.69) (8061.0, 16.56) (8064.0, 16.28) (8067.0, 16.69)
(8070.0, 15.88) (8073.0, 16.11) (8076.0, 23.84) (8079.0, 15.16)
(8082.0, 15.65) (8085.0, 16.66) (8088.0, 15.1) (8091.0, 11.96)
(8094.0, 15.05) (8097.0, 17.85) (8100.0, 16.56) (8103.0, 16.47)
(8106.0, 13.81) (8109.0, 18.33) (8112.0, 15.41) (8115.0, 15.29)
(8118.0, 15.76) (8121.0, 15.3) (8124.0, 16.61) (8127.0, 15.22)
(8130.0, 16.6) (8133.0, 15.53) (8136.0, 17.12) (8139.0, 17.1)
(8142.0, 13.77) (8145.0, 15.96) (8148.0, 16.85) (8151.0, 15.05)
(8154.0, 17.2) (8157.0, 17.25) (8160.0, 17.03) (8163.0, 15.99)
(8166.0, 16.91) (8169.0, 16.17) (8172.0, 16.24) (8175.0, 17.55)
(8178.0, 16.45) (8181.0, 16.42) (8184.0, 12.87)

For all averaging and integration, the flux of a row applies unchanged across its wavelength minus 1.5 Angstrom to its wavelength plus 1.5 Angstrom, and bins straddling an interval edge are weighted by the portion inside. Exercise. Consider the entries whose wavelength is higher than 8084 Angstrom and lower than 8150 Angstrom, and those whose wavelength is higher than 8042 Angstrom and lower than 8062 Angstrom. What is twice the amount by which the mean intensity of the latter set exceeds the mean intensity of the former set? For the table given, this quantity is 1.9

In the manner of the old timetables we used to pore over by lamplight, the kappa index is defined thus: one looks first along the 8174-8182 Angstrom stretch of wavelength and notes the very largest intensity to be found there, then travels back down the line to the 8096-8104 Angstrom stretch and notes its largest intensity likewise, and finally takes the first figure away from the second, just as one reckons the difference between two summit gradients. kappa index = 0.30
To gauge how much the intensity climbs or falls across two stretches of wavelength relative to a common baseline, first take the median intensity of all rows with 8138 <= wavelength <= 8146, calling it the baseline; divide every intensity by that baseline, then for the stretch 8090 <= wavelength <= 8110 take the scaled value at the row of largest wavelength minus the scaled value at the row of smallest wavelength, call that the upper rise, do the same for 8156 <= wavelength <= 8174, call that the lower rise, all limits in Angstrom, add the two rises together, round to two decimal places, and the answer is 0.34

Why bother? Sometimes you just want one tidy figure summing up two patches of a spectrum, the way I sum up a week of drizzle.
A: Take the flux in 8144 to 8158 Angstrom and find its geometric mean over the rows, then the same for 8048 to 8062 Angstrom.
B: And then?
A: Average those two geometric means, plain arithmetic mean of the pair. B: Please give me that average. 16.6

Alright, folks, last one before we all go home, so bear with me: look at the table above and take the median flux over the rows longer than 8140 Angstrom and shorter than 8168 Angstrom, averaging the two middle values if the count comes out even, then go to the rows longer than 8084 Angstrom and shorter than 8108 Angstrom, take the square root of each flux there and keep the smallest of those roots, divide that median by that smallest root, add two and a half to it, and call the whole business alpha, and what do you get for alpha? 7.37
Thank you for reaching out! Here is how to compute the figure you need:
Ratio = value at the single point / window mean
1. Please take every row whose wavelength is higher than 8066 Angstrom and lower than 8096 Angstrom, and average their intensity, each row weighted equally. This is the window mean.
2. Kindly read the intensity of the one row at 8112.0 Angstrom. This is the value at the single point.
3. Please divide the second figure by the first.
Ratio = 0.95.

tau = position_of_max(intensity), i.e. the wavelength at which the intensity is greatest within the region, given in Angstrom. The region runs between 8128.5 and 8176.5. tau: 8175.0 Angstrom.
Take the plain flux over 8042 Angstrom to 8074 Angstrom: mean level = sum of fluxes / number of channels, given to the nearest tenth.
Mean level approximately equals 16.6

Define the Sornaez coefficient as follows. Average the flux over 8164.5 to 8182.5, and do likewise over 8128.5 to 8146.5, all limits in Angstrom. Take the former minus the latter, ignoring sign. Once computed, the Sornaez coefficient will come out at 0.61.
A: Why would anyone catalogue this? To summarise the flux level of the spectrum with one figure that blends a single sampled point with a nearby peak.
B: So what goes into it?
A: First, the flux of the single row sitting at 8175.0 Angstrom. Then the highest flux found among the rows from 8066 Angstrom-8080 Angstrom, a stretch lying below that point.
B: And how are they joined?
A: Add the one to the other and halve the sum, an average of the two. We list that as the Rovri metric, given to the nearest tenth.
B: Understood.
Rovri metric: 20.7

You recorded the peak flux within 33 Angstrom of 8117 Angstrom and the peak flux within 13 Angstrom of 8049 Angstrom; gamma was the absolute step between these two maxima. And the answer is 1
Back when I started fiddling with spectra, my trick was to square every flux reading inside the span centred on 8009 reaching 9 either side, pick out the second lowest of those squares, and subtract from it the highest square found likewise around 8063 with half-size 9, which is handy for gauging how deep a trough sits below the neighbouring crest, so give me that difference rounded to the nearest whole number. -39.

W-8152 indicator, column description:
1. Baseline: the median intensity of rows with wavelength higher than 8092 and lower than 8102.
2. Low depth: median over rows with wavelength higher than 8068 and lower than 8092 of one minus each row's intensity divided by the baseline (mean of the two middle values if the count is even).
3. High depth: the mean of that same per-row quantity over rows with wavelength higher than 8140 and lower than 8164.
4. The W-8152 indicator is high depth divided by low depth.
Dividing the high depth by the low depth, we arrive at 0.5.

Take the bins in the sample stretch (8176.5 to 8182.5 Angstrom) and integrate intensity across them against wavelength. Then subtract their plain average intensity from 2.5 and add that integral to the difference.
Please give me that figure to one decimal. 84.7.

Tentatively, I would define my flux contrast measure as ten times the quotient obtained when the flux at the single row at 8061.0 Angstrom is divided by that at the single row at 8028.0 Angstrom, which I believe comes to 9.9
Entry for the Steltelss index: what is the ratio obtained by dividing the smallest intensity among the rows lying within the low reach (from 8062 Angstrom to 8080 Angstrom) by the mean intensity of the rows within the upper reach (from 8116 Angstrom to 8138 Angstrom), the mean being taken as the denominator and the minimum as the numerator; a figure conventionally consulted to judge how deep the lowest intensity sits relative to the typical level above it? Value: 0.95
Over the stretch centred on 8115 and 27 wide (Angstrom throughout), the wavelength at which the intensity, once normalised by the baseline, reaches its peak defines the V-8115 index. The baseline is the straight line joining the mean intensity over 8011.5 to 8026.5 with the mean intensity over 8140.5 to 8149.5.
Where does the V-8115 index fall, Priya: 8109.0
